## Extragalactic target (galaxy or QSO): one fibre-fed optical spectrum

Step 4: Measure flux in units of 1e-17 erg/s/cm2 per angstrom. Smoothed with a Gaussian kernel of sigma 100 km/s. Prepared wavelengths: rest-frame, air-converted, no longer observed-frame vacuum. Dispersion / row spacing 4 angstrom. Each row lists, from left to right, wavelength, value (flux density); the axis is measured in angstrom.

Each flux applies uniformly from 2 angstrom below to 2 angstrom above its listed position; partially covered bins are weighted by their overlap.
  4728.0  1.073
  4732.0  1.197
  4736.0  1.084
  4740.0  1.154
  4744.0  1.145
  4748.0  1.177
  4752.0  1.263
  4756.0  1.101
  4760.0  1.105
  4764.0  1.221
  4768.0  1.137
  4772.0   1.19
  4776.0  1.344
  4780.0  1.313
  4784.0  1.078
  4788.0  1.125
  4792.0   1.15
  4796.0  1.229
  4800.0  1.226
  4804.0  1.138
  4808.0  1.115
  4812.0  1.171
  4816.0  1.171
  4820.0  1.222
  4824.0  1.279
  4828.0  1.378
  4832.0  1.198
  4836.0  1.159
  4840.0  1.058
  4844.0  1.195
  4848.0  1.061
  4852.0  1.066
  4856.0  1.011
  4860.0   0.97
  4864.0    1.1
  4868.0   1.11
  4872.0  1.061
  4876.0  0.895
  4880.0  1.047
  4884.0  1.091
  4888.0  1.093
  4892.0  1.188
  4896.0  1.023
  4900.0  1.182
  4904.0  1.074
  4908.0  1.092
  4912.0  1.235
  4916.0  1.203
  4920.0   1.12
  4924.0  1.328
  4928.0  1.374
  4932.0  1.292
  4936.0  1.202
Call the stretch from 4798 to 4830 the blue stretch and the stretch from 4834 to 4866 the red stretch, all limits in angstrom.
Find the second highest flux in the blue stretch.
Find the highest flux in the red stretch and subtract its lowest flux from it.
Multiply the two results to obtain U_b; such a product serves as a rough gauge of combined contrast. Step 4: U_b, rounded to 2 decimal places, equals 0.29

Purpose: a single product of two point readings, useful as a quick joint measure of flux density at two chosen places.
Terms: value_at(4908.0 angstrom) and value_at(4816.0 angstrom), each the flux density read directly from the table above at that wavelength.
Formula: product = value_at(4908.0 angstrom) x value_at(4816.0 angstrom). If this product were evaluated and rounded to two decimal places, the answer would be 1.28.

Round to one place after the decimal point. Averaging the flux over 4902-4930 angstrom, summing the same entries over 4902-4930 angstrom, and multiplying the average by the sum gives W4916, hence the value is 10.1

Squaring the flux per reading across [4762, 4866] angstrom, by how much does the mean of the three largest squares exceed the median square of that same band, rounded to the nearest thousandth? 0.452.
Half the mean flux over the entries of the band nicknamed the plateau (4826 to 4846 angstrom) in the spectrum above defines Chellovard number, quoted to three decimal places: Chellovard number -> 0.599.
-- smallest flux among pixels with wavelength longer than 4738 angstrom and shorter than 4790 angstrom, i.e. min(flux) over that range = 1.078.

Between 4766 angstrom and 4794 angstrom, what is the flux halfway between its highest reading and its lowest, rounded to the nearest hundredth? 1.21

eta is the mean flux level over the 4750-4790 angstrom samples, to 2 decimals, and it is 1.19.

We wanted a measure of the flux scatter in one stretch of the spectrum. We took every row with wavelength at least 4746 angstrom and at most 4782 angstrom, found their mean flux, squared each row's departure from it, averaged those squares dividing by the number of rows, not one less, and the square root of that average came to 0.082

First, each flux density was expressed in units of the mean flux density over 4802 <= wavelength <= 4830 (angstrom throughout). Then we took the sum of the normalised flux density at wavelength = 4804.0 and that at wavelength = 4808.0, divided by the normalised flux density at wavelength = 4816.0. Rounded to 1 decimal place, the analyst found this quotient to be 1.9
